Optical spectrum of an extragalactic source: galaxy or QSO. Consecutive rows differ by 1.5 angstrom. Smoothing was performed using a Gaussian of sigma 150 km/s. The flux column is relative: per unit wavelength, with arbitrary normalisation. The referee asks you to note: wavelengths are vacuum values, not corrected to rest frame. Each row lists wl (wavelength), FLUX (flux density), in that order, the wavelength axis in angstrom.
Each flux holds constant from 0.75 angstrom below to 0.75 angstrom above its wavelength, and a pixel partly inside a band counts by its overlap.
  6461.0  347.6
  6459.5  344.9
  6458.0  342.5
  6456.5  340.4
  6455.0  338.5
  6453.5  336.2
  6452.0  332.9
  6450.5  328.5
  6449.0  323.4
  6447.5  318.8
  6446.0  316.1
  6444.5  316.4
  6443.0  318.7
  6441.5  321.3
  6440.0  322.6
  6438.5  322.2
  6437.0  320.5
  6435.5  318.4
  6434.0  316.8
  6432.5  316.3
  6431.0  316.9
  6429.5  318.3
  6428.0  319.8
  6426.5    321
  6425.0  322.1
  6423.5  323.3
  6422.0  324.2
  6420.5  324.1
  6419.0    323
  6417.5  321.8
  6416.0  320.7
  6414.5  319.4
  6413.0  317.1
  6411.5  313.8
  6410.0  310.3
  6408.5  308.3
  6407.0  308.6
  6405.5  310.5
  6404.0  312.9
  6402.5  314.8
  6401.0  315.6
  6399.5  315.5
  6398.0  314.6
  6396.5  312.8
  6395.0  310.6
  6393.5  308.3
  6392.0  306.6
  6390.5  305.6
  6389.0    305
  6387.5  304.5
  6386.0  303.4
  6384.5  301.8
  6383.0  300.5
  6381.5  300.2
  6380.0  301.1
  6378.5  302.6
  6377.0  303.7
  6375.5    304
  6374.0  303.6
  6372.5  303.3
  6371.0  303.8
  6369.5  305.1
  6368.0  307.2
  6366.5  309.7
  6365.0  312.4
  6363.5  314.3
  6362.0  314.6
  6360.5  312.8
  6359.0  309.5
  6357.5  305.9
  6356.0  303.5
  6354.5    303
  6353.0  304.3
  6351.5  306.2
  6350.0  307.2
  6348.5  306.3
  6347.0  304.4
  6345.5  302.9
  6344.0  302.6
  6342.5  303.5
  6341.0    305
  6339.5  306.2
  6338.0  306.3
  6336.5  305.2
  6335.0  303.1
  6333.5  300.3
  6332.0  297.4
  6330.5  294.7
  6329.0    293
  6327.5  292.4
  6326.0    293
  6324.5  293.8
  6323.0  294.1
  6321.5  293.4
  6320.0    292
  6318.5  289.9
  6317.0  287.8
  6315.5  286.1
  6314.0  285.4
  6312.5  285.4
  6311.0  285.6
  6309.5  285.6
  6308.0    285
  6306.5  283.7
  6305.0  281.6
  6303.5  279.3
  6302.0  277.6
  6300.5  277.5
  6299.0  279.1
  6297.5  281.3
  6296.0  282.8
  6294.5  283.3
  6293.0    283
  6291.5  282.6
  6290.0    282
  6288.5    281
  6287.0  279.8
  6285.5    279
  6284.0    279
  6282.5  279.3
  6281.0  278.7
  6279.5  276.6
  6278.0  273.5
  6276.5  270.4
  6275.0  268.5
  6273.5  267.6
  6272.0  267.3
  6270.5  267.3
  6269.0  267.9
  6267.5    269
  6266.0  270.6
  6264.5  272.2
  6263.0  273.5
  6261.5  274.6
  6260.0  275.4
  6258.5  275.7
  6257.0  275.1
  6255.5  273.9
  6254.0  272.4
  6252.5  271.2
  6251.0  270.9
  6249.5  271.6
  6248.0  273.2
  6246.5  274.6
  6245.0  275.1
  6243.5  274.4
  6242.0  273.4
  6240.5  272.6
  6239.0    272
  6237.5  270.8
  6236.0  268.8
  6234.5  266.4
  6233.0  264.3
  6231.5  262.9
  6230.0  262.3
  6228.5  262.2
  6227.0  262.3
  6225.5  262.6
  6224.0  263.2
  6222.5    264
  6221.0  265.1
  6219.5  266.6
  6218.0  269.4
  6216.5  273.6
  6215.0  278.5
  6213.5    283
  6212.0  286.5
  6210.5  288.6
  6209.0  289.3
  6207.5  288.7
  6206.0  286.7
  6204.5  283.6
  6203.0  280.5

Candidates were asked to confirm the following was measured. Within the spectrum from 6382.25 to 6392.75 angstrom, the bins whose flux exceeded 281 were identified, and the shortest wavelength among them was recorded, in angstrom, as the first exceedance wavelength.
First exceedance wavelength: 6383.0 angstrom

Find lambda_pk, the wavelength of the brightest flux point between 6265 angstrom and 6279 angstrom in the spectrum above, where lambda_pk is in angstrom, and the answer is 6278.0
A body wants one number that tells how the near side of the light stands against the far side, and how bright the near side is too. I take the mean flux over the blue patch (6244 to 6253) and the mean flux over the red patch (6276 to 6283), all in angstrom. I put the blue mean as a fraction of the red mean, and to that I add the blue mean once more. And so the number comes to 274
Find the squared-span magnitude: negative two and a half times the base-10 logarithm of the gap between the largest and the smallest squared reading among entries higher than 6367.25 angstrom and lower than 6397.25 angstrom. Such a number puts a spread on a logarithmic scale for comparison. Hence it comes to -9.7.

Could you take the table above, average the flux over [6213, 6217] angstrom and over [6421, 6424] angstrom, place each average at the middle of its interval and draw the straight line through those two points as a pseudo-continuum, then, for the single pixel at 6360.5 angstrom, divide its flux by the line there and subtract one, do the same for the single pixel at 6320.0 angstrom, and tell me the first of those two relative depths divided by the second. -0.3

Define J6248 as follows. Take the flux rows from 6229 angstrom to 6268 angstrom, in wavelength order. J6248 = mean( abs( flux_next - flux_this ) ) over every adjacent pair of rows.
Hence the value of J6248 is 1.14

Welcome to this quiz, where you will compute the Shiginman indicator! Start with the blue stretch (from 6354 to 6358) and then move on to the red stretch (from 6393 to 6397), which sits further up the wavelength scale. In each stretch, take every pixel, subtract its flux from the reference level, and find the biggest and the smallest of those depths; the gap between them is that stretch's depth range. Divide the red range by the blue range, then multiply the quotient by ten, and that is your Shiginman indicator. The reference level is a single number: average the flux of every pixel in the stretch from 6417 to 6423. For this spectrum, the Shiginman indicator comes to 16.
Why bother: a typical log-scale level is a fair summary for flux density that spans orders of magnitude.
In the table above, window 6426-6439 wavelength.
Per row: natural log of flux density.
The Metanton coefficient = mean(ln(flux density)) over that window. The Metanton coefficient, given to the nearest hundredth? 5.76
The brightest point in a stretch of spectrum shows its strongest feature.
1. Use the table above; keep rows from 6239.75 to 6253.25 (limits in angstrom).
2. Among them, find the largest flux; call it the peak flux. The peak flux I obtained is 275.1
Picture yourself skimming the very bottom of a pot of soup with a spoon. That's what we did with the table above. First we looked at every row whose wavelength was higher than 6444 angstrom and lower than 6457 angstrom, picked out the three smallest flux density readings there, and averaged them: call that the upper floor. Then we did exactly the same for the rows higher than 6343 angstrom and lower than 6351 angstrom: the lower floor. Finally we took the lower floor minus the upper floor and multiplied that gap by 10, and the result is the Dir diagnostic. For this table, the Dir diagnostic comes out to -138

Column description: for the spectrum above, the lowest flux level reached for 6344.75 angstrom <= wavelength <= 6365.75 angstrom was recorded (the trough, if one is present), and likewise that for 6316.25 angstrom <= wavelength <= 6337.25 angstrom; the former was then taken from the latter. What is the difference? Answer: -15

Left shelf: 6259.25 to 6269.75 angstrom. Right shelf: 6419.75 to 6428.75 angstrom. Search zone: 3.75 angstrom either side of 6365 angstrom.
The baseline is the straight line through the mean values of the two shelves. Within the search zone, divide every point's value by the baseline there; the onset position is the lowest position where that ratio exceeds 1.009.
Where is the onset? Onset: 6362.0 angstrom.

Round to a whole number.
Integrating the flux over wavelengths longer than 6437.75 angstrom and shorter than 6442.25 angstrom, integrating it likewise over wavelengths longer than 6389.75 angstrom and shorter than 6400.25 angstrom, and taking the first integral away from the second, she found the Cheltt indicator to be 1812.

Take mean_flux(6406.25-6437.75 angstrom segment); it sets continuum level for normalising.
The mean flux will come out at 318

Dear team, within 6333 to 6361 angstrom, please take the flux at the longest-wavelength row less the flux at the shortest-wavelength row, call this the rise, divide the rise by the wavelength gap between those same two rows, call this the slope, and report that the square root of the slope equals 0.68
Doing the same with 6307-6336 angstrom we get 0.82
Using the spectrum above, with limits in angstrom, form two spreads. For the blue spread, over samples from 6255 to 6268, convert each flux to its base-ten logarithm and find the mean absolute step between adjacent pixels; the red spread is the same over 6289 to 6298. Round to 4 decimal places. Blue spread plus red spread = 0.0027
